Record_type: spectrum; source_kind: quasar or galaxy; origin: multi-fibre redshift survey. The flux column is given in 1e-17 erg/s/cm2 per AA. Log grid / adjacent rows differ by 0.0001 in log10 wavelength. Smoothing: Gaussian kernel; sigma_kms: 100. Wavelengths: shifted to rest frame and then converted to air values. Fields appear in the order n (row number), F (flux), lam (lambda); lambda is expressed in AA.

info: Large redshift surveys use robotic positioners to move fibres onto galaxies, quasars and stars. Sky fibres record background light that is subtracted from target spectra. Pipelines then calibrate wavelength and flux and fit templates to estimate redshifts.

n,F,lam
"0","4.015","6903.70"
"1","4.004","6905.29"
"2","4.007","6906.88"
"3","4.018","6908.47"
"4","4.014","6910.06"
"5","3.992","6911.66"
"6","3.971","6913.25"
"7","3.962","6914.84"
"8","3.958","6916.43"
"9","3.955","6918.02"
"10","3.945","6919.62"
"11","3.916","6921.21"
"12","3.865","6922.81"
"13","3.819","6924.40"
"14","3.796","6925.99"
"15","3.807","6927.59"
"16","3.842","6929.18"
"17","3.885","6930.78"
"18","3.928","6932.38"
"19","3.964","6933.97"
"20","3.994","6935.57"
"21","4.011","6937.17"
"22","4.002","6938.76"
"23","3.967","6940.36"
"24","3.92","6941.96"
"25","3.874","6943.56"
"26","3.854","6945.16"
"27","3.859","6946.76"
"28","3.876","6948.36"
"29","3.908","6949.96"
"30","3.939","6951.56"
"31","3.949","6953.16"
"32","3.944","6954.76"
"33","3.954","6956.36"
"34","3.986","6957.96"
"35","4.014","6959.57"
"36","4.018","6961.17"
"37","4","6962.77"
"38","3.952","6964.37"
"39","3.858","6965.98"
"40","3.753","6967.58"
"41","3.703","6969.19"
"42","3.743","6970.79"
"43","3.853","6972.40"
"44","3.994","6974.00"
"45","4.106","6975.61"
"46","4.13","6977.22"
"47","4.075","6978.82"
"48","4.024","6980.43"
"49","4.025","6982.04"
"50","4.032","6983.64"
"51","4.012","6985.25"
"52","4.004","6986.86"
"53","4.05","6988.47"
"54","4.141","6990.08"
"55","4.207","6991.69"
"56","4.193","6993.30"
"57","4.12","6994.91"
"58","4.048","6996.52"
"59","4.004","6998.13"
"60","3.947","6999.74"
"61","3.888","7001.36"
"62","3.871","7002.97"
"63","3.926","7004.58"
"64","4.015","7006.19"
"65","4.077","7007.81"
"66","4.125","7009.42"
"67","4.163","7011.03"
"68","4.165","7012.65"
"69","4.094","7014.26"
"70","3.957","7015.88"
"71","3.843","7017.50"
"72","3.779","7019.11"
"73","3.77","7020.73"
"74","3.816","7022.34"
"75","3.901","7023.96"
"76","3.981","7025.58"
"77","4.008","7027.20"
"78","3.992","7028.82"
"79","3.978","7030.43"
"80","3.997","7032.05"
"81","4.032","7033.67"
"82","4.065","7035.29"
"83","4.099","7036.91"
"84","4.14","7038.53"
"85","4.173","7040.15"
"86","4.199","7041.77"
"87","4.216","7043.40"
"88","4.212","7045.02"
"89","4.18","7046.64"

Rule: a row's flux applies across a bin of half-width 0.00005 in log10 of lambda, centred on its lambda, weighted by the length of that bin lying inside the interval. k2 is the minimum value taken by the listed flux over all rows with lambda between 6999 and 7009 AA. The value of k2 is 3.871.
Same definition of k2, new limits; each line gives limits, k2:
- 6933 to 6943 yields 3.92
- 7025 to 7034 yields 3.978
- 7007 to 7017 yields 3.957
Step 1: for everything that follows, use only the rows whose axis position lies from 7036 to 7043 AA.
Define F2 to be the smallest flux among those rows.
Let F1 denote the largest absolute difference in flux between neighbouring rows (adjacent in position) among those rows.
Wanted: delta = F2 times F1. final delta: 0.17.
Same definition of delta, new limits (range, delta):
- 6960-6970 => 0.39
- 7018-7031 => 0.32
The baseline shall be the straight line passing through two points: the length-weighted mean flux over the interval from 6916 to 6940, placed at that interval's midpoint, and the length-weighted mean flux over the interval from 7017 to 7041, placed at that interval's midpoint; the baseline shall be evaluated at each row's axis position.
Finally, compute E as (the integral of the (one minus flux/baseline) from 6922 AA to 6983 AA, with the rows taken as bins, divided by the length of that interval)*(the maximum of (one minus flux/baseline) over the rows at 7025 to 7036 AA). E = 0.0000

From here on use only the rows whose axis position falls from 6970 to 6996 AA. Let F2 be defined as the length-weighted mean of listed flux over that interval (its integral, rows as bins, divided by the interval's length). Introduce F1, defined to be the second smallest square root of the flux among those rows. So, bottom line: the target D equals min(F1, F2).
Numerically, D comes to 1.96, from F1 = 1.96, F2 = 4.04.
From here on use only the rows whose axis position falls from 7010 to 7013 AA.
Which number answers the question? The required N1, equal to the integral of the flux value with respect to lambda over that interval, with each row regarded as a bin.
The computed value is 12.48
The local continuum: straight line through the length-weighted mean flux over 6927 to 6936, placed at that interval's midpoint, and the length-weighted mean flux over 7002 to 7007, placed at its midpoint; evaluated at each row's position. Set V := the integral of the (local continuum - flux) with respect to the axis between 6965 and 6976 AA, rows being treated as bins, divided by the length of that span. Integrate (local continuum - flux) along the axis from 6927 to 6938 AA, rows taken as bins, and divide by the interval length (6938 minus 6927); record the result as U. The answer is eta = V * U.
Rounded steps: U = -0.02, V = 0.07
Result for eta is -0.001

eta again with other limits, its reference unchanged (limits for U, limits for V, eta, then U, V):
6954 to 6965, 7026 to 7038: 0.005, -0.07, -0.07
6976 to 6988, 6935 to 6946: 0.004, -0.12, -0.04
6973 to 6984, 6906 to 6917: 0.012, -0.13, -0.10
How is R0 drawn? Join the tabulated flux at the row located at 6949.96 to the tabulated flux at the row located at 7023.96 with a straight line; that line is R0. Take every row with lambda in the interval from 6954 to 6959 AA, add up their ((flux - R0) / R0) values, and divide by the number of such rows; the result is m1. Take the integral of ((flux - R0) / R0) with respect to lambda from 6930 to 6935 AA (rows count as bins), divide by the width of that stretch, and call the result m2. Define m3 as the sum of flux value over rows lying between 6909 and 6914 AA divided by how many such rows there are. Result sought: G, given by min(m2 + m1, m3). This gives 0.02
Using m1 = 0.014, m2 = 0.005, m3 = 3.99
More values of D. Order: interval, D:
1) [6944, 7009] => 1.93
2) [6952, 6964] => 1.99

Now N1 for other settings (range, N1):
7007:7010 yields 12.30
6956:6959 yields 11.90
